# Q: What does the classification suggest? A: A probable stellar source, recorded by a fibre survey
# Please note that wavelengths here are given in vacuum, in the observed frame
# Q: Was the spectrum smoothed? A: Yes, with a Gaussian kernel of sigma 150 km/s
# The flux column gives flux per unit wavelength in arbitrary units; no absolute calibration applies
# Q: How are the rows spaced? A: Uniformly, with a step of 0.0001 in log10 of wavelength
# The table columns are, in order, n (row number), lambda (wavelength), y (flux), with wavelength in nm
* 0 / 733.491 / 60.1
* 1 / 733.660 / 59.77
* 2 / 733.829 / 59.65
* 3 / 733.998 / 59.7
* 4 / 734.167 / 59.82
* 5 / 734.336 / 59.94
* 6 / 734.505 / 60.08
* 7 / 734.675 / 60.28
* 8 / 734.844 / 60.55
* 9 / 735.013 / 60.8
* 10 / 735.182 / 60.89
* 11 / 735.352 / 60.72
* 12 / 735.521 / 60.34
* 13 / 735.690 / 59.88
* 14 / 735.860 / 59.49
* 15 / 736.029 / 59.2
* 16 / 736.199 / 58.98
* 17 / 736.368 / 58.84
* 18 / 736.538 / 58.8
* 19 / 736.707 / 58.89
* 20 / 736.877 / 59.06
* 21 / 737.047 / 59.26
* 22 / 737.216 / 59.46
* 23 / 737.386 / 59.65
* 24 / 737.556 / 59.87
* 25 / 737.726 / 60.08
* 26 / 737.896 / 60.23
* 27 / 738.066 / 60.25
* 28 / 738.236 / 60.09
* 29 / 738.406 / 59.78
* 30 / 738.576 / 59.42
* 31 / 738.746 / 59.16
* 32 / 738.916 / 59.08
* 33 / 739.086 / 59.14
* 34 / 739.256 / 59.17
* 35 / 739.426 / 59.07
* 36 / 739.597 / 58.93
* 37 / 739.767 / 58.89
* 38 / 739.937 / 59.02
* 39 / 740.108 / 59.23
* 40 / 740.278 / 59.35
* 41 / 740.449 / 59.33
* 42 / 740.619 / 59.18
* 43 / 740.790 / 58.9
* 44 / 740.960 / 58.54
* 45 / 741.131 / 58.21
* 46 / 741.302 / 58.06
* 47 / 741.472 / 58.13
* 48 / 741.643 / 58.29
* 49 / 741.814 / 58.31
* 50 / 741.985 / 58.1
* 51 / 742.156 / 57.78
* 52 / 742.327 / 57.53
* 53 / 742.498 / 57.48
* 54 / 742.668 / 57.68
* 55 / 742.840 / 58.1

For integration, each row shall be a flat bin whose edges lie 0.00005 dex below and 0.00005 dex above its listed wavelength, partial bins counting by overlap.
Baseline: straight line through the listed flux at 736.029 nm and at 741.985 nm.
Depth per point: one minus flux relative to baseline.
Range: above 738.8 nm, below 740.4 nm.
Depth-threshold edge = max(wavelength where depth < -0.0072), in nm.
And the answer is 740.278 nm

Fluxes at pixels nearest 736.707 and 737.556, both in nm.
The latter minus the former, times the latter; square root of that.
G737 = 7.7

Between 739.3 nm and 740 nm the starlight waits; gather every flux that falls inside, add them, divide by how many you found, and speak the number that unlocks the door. 59.0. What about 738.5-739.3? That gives 59.2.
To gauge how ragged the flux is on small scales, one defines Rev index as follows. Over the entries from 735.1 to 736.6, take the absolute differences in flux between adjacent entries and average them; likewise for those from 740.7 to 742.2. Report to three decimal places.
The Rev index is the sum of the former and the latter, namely 0.464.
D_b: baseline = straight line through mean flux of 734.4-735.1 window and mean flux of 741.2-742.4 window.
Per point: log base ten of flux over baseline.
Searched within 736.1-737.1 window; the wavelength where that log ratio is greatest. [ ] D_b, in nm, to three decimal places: 737.047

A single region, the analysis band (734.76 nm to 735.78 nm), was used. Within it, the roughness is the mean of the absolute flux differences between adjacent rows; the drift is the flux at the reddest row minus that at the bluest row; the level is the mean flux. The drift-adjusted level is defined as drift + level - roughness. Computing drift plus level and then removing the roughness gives 59.6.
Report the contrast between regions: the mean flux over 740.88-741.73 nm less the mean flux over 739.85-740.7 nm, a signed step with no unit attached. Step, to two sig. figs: -1.0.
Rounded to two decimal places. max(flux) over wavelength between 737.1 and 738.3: 60.25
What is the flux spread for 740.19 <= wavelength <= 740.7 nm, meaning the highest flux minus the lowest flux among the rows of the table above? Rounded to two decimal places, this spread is 0.17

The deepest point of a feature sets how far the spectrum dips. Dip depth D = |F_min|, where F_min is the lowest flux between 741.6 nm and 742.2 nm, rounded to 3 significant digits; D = 57.8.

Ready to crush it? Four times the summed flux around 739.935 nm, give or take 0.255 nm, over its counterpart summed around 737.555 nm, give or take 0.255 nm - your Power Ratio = 3.95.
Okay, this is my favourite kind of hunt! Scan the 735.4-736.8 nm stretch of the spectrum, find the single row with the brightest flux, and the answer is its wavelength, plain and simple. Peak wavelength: 735.521 nm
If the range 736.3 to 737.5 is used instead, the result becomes 737.386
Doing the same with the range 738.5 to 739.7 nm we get 738.576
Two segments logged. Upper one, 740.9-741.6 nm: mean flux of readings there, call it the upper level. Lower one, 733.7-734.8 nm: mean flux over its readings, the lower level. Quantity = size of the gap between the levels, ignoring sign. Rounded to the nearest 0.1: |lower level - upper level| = 1.7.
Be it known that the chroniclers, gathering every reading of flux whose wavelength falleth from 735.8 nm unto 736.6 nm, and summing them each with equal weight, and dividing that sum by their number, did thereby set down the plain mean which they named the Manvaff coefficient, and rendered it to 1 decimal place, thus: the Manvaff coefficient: 59.1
